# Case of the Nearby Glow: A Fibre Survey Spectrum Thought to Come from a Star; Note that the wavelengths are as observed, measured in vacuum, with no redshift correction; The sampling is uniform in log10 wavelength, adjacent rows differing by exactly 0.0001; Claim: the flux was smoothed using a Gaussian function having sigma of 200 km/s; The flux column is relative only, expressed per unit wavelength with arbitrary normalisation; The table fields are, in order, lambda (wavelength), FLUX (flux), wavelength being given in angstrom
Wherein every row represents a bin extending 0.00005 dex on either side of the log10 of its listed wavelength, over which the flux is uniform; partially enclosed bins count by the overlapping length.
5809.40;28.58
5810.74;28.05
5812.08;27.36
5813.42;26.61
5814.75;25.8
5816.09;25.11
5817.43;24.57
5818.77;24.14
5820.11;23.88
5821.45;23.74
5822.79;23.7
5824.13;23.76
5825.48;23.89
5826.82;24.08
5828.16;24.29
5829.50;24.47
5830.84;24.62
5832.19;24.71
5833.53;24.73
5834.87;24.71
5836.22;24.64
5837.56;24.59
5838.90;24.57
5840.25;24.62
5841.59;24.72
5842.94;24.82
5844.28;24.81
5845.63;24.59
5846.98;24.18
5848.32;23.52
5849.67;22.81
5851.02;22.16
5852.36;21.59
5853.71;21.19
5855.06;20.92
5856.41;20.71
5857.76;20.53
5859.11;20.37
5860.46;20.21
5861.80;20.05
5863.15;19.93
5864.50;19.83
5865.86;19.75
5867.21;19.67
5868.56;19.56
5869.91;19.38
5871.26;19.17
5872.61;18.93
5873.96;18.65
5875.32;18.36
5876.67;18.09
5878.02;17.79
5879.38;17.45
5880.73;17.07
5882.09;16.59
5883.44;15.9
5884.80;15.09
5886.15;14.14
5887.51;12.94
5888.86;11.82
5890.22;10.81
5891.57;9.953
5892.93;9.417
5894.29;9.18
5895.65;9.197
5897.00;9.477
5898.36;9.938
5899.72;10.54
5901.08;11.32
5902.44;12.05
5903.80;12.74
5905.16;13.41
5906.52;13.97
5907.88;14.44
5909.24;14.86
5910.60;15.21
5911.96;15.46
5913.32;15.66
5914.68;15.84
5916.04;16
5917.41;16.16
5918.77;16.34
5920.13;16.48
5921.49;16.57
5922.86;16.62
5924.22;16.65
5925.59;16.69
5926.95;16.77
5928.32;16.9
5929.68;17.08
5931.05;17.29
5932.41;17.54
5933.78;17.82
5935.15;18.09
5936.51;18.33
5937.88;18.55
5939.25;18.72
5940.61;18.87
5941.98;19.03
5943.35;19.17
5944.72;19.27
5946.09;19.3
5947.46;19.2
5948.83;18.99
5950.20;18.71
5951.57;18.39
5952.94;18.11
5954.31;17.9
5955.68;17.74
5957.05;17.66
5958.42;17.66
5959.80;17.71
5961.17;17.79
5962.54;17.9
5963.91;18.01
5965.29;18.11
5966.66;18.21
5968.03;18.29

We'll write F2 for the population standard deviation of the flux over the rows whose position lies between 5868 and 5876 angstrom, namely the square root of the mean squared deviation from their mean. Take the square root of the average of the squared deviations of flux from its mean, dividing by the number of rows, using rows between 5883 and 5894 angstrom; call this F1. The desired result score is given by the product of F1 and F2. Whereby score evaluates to 0.93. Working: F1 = 2.2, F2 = 0.41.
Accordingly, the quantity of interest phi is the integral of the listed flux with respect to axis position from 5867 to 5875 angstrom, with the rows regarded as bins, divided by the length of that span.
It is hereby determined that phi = 19.2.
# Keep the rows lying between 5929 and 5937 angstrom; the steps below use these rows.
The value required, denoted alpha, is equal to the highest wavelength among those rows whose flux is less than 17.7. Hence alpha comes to 5932.41 angstrom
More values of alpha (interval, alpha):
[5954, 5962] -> 5958.42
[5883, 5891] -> 5890.22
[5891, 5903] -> 5902.44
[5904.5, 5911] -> 5910.60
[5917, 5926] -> 5925.59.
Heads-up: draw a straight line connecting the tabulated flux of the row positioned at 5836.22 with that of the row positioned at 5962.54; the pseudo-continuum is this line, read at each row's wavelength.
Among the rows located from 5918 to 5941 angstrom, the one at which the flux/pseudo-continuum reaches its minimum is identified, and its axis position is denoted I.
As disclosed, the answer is 5918.77 angstrom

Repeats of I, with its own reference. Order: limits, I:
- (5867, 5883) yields 5882.09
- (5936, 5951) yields 5936.51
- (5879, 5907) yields 5894.29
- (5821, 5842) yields 5821.45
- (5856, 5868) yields 5867.21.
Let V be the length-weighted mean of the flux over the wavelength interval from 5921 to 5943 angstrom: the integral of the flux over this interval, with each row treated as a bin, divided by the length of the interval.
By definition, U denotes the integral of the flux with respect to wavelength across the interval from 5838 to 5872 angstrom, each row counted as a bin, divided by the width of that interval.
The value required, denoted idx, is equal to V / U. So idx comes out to 0.81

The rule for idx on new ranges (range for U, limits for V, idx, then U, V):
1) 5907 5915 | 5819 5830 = 1.58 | 15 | 24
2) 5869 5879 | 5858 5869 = 1.07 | 19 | 20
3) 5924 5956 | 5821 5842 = 1.34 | 18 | 24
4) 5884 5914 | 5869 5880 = 1.50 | 12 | 19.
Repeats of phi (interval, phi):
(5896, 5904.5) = 10.9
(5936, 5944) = 18.8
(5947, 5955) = 18.5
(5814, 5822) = 24.6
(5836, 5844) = 24.7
